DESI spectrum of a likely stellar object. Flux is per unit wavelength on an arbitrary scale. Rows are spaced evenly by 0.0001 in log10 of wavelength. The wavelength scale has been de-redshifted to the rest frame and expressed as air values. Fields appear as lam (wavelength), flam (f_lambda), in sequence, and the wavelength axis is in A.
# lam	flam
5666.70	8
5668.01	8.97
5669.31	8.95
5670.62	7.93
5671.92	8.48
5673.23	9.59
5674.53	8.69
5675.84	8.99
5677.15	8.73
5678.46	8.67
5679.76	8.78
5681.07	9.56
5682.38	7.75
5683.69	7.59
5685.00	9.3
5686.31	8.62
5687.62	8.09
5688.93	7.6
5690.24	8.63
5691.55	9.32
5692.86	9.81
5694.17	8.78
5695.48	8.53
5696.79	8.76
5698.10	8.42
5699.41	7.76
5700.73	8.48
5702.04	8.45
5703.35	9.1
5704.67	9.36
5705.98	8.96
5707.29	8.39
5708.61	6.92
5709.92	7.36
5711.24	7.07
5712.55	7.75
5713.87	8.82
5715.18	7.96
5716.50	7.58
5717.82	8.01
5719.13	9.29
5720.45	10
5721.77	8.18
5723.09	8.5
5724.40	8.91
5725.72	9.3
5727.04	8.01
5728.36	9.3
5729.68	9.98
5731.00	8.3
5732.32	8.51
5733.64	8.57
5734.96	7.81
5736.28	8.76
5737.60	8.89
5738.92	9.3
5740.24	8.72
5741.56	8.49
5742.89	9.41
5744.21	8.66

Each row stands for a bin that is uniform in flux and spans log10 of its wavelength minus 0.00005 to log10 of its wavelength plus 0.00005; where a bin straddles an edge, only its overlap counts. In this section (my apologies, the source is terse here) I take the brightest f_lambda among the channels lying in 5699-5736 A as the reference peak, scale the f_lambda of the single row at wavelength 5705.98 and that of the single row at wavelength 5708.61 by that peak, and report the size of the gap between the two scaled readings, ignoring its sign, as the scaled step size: 0.20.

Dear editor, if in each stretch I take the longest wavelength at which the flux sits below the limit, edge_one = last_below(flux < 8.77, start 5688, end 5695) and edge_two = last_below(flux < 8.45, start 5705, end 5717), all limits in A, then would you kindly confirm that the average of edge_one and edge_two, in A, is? 5703.4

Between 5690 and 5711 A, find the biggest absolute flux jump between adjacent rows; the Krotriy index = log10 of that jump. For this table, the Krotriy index 0.17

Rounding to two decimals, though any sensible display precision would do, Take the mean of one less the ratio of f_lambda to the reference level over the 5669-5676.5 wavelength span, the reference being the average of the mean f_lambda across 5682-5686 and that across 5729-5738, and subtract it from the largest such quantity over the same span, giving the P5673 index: 0.10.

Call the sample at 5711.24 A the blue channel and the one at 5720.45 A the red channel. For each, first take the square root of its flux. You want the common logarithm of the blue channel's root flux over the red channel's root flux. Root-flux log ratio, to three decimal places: -0.075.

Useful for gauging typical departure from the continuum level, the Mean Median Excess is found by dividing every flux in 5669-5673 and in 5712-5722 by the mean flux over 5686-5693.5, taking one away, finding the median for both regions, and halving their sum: -0.05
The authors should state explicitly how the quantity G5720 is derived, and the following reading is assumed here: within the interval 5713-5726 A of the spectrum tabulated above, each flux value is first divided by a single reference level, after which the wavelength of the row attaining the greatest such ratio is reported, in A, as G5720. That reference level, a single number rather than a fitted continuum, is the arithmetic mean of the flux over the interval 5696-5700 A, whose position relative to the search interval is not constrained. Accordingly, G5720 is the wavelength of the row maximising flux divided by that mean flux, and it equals 5720.45 A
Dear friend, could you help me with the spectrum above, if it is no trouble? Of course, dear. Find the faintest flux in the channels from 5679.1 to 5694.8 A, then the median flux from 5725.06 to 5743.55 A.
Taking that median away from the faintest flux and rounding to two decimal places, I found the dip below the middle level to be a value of -1.15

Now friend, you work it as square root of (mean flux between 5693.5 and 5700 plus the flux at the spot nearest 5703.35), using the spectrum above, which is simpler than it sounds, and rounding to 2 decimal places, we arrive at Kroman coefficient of 4.19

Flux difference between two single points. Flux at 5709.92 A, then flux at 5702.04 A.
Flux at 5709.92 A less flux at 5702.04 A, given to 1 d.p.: -1.1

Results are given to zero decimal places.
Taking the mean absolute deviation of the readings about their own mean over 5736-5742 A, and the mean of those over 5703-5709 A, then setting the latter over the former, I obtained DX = 41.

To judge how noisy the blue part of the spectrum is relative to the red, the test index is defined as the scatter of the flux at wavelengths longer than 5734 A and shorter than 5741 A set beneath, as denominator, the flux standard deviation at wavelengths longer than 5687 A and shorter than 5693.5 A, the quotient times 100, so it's 164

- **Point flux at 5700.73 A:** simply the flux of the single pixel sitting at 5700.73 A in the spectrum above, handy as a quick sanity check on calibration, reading 8.48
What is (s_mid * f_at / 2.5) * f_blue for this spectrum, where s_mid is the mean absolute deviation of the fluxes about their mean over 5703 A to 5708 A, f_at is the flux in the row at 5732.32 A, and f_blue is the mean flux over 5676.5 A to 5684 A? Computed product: 8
